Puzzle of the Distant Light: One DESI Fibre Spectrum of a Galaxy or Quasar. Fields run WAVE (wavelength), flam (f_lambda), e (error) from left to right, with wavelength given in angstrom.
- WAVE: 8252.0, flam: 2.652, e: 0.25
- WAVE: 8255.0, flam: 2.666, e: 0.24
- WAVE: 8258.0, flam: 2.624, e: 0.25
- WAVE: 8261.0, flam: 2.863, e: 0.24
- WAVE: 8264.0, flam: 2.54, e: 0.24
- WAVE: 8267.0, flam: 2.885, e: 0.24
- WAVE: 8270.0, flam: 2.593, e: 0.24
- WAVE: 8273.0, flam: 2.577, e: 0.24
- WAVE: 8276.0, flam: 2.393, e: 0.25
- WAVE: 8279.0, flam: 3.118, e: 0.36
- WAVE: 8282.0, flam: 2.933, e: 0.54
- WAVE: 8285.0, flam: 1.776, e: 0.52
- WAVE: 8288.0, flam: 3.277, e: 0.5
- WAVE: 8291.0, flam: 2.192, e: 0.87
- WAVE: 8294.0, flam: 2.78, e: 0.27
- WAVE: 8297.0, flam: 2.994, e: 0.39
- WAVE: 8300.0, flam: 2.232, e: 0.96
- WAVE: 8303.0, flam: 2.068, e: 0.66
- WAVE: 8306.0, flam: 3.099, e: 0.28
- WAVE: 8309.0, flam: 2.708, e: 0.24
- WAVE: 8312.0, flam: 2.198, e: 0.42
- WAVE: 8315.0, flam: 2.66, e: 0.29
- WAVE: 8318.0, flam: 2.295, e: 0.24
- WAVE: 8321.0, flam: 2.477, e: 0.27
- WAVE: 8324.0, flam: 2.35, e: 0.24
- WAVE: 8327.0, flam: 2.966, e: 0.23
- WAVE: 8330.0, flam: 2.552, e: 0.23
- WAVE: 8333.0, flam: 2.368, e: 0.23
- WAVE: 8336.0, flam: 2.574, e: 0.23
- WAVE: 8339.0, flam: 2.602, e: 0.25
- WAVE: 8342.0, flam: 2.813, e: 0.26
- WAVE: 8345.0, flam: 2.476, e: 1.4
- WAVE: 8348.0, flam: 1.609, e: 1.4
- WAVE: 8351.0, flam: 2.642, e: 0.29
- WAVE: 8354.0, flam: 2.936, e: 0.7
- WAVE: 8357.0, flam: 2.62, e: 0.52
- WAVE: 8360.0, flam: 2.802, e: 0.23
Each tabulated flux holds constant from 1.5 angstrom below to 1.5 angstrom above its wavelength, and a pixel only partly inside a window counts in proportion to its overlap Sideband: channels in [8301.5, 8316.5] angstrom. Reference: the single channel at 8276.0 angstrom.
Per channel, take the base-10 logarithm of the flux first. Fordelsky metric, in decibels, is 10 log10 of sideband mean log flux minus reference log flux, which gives -17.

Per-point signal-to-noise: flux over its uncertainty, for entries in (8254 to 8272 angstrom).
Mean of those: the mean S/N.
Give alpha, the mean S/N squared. 124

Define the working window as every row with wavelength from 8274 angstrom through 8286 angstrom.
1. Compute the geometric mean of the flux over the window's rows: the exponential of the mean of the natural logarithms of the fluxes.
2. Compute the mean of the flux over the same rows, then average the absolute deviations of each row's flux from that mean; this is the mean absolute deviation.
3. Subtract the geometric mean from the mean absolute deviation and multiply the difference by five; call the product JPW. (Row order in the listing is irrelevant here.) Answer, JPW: -10.1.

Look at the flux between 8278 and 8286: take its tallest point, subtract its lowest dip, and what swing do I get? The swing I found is 1.34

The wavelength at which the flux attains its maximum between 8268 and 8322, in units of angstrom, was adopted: 8288.0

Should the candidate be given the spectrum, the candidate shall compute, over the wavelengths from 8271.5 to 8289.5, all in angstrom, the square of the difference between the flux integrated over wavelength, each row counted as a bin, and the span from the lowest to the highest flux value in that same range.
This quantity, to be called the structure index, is 2183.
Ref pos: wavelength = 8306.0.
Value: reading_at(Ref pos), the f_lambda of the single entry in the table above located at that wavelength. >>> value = 3.099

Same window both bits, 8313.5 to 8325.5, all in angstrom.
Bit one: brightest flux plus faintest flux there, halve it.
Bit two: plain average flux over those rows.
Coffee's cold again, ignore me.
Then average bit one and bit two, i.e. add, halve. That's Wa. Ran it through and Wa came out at 2.46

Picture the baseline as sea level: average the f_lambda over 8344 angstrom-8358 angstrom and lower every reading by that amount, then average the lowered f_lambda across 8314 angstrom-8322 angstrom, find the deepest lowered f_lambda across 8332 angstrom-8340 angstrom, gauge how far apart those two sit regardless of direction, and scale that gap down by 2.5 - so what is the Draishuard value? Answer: 0.04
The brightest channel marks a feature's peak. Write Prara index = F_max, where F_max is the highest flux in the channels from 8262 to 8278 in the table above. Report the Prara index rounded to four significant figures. 2.885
